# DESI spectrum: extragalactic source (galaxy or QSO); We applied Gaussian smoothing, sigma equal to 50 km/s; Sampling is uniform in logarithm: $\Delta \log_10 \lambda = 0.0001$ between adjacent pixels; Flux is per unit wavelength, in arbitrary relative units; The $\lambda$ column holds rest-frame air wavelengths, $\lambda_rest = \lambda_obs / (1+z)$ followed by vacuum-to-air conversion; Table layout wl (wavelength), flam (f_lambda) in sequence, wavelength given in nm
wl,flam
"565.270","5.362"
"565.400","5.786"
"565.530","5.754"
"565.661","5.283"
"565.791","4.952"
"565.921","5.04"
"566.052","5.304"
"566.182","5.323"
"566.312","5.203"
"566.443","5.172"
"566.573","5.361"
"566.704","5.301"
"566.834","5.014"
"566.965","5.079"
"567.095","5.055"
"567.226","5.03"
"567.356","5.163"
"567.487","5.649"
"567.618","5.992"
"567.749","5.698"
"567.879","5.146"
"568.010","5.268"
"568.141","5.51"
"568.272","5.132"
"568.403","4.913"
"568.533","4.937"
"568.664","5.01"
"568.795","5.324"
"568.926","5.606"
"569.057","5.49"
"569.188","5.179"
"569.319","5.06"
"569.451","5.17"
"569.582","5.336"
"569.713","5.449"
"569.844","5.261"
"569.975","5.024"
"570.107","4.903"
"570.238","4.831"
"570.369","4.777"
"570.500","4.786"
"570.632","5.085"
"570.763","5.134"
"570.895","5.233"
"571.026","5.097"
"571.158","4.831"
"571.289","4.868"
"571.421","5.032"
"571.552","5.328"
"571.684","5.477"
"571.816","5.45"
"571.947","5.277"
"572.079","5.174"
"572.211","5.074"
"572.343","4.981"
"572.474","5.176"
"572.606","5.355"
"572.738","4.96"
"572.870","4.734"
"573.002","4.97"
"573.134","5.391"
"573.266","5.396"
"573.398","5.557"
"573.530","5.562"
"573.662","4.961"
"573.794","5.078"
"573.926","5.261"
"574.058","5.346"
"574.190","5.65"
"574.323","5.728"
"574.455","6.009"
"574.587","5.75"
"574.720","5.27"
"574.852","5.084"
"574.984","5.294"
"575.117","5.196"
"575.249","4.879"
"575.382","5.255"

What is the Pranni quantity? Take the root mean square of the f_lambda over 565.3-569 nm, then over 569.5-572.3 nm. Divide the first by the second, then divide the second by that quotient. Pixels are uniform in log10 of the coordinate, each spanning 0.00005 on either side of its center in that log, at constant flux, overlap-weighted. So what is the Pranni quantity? 4.95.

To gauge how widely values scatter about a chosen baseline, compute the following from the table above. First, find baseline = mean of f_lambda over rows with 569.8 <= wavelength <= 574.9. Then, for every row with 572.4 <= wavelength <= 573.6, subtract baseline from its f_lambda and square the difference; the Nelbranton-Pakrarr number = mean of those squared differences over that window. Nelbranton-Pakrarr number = 0.076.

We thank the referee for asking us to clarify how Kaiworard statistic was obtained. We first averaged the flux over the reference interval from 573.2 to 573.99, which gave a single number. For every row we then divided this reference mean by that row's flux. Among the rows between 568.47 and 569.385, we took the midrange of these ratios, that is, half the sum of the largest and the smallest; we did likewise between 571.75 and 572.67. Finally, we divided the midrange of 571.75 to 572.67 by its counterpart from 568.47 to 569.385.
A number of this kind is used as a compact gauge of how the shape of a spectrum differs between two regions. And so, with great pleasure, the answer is 1.01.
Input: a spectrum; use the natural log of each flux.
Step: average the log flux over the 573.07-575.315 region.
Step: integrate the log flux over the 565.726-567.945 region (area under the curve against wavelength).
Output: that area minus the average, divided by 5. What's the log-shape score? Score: 0.400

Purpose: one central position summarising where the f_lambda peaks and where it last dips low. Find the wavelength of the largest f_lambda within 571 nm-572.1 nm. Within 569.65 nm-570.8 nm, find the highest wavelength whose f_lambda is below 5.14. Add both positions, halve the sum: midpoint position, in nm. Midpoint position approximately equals 571.22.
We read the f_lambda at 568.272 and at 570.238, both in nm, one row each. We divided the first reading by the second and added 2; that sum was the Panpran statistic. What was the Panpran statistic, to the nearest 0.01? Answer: 3.06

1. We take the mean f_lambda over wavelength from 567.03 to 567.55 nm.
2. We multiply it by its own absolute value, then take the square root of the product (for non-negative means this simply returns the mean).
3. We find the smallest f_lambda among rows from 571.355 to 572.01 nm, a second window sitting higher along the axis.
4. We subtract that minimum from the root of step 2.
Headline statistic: 0.19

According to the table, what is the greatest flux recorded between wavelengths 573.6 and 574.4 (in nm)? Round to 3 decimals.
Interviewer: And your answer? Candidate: 5.728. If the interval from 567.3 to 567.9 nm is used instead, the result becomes 5.992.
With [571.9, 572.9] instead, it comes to 5.355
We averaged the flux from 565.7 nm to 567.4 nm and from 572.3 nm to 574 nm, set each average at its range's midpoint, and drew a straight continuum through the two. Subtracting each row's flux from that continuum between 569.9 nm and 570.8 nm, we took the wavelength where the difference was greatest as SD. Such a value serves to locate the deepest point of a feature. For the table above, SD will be 570.369 nm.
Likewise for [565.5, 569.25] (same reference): 568.403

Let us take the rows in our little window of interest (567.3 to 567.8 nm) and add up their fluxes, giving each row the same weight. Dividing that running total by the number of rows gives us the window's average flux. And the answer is 5.6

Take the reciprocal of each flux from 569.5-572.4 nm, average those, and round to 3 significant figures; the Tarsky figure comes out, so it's 0.196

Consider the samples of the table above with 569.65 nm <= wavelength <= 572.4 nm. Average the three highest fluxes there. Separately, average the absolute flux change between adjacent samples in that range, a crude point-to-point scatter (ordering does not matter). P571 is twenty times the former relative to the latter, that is 817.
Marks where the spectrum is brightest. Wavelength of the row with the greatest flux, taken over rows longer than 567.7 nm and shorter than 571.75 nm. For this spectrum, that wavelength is 567.749 nm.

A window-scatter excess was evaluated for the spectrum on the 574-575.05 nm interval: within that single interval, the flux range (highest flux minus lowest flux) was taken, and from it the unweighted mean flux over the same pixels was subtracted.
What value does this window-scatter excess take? -4.59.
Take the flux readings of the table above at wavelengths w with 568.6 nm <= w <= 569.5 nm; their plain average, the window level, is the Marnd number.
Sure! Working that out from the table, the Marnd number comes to 5.26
